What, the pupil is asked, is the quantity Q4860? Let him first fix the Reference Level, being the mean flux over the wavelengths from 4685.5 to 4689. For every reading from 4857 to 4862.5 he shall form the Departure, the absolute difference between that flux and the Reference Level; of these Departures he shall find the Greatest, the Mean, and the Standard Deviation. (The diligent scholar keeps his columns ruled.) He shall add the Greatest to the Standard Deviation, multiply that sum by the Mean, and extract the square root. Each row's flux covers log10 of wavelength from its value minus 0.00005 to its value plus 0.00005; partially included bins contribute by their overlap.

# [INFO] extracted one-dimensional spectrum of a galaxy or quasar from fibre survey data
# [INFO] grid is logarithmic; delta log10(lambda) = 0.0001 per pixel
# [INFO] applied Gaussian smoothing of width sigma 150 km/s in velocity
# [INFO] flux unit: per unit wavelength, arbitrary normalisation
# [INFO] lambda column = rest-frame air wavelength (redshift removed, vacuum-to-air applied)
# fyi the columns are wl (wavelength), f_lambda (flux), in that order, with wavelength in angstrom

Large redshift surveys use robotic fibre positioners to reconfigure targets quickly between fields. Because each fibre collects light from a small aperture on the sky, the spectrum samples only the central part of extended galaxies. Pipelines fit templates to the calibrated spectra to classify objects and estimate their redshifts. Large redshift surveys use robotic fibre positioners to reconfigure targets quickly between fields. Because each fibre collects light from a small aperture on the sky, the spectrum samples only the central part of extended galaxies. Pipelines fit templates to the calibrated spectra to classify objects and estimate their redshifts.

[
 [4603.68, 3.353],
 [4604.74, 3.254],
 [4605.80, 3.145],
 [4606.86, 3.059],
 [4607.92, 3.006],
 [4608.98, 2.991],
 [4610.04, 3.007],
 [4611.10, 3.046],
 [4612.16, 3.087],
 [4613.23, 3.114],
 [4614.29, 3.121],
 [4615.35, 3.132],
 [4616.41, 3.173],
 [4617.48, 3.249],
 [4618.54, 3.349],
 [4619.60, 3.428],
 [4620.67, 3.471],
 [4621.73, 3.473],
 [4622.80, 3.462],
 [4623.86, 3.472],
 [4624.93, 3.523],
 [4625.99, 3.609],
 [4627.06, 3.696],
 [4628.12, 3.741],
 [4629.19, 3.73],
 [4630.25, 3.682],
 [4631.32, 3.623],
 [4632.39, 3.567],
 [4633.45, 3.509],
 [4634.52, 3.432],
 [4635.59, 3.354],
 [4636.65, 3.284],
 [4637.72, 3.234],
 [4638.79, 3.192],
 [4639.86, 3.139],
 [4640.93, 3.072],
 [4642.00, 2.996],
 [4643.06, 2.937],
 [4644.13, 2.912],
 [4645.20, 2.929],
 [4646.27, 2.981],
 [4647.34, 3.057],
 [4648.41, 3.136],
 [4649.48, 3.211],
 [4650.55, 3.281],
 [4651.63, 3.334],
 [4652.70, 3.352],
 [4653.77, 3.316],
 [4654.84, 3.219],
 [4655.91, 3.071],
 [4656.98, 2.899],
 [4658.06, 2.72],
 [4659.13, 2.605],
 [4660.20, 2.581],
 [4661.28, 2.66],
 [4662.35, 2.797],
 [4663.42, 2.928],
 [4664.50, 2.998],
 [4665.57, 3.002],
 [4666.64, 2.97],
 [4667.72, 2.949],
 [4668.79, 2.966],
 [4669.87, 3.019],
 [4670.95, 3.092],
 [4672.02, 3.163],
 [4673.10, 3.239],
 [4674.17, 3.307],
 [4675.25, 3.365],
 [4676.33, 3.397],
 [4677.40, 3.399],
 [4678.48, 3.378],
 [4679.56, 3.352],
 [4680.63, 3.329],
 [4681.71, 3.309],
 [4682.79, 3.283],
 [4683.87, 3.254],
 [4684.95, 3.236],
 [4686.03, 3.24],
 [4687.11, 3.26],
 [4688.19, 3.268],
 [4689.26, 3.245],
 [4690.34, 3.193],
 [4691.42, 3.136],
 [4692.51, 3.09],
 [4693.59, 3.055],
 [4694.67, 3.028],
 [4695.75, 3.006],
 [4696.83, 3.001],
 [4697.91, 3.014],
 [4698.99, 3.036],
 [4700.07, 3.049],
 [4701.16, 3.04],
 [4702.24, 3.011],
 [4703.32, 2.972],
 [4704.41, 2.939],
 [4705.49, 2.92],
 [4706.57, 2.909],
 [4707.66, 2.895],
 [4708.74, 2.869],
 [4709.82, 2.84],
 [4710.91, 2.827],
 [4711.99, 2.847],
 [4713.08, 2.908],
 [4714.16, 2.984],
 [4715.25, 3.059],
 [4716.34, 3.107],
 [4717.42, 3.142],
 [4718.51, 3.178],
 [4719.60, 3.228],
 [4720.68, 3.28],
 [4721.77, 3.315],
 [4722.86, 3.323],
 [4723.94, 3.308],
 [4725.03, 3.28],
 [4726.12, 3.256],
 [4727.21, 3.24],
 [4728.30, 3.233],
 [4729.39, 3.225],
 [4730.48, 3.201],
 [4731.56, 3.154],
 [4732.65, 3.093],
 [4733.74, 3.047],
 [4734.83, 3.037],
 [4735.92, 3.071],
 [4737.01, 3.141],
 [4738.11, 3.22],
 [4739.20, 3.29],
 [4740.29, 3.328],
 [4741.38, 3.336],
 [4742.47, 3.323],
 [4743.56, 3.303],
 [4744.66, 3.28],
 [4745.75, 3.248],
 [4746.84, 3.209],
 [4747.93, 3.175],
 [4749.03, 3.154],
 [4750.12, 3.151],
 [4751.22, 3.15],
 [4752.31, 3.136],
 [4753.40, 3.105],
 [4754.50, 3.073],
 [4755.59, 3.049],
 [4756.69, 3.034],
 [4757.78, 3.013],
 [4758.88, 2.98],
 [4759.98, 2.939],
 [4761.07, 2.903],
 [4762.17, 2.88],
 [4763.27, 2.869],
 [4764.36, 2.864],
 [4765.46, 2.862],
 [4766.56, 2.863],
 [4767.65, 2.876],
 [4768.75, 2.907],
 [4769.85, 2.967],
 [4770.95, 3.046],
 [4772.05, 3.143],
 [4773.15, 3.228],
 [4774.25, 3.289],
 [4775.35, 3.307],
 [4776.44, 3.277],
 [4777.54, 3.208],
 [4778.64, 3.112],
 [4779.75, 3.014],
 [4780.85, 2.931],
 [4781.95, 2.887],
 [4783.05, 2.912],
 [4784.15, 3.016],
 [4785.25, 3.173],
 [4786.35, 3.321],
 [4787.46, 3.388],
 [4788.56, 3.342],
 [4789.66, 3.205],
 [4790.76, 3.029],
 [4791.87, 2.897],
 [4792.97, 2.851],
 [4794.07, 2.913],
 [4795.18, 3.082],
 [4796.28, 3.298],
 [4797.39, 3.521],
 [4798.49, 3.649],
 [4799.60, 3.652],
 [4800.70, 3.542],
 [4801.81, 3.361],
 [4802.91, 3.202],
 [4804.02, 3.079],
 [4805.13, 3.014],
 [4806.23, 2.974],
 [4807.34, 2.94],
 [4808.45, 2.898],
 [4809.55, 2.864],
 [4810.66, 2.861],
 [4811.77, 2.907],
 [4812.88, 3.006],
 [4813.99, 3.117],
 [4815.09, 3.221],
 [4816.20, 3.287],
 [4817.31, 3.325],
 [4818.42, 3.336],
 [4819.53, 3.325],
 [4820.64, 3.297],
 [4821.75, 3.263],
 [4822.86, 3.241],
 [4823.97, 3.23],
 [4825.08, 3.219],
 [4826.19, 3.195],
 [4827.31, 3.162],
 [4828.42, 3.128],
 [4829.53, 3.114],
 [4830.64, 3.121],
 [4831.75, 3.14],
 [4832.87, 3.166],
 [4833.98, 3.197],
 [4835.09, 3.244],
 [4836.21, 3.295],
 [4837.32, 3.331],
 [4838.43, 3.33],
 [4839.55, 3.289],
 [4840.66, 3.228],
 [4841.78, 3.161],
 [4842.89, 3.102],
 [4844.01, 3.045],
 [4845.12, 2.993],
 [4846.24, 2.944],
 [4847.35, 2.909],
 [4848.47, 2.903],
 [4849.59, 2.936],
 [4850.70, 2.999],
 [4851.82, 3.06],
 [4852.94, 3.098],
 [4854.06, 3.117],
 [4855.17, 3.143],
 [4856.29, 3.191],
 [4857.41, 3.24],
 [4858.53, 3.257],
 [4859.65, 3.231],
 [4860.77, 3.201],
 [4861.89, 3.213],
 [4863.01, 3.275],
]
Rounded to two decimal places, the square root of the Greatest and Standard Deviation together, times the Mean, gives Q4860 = 0.05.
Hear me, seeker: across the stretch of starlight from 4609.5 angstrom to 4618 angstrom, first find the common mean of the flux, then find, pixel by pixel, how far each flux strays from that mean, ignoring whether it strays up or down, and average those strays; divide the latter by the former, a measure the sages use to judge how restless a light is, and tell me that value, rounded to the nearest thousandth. 0.017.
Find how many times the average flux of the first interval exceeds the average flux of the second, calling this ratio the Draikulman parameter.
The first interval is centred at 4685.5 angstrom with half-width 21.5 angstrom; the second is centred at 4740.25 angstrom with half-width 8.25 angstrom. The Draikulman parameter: 0.98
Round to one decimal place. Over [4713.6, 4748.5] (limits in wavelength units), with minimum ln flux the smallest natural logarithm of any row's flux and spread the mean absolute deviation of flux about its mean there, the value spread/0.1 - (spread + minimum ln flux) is -0.4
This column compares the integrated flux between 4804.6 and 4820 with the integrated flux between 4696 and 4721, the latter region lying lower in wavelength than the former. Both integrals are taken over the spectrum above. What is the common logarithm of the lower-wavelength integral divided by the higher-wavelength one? 0.20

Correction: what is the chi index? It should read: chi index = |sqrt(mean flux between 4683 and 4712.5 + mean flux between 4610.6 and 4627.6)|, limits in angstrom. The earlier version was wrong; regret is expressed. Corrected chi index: 2.53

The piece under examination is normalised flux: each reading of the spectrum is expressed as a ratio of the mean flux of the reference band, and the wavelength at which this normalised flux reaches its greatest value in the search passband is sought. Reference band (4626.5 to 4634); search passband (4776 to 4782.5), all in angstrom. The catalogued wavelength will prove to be 4776.44 angstrom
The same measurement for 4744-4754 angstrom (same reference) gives 4744.66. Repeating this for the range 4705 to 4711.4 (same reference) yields 4705.49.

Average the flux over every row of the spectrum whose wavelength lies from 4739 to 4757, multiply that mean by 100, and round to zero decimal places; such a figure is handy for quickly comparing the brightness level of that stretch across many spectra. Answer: 320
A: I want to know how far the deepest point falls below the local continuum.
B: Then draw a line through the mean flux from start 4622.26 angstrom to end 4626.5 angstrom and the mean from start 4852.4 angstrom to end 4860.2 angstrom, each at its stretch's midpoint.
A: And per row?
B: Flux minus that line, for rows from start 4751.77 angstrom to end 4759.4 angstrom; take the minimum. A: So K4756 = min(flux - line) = -0.34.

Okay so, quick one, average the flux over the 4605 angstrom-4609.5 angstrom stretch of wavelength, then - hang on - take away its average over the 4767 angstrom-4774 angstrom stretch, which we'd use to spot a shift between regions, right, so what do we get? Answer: 0.0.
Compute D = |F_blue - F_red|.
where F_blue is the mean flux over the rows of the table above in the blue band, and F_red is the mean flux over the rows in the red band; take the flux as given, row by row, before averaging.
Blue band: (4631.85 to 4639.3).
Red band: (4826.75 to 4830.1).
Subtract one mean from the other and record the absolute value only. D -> 0.23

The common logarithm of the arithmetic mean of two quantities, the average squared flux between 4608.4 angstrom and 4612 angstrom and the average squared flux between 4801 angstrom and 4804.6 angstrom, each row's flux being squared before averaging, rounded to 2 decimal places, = 0.99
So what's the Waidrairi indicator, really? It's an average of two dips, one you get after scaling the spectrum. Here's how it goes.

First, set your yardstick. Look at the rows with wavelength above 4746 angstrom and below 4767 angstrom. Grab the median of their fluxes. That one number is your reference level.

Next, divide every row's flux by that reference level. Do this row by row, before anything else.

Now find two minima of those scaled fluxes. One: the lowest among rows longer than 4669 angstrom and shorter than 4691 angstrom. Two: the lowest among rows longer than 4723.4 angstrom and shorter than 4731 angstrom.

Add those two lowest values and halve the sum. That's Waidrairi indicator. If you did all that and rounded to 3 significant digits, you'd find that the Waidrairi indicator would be 1.03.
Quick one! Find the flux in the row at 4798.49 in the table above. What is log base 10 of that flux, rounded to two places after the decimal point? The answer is 0.56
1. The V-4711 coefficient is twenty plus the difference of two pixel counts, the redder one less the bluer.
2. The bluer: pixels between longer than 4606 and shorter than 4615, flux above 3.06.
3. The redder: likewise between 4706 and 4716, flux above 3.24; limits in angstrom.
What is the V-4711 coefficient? 17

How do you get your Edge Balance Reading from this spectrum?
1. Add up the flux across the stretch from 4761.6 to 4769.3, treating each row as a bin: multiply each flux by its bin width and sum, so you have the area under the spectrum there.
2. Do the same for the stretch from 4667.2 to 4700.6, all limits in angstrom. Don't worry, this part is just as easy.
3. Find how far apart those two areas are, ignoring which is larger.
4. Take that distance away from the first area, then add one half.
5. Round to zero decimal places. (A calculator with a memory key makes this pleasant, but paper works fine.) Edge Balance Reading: -62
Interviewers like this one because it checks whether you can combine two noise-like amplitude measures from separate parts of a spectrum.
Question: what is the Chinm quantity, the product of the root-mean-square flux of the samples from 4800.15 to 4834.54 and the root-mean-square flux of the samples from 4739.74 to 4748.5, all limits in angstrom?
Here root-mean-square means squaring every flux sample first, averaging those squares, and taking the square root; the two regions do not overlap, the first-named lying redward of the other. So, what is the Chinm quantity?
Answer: 10.3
